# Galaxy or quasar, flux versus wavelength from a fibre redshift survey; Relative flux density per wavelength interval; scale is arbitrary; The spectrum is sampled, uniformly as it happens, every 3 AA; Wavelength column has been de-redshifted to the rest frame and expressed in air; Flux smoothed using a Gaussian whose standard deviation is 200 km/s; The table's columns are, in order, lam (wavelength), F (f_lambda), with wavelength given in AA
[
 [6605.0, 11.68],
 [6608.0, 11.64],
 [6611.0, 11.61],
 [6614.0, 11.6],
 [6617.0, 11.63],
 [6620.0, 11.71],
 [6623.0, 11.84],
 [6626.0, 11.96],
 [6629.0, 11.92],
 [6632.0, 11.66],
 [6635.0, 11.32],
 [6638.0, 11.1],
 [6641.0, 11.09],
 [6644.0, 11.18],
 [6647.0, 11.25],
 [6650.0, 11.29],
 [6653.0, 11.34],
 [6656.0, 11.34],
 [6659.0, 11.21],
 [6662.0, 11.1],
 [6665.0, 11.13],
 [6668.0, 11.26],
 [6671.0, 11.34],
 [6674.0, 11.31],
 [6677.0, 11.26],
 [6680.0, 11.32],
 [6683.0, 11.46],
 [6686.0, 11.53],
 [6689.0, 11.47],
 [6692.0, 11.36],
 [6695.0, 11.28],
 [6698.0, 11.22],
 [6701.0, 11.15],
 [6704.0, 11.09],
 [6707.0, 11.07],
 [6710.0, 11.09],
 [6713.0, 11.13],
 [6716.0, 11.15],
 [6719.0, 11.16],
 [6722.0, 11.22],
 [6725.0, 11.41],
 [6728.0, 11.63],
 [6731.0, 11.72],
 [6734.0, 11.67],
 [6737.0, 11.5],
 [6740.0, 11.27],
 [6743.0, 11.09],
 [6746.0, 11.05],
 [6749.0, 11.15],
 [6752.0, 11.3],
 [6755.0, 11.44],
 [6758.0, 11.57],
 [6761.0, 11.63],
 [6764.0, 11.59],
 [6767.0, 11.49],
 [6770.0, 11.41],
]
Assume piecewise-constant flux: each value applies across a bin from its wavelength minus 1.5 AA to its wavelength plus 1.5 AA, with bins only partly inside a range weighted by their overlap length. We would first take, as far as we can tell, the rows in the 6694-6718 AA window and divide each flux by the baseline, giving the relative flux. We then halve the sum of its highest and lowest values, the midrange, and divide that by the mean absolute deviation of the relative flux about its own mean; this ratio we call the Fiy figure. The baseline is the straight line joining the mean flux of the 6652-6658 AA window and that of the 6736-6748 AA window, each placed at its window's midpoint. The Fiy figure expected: 226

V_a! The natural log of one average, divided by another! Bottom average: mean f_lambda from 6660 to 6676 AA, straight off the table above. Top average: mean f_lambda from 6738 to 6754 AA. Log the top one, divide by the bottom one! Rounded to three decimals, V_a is 0.215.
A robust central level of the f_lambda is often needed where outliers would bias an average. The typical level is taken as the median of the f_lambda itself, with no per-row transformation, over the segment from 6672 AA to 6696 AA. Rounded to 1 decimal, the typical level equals 11.3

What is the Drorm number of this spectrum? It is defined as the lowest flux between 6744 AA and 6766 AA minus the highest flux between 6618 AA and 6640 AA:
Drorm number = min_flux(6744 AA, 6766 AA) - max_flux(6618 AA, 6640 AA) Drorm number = -0.9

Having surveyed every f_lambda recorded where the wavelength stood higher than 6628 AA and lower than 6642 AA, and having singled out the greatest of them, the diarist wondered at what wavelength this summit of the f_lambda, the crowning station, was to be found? 6629.0 AA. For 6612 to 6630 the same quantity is 6626.0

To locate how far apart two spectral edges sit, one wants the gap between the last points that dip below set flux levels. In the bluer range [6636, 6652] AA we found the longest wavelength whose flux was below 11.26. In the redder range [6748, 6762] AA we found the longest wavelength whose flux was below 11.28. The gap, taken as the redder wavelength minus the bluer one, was 102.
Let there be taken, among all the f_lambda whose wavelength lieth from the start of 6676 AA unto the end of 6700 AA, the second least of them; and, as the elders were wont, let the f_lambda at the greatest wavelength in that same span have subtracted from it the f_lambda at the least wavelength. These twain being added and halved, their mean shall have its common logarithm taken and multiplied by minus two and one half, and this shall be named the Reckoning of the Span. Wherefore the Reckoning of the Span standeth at -1.87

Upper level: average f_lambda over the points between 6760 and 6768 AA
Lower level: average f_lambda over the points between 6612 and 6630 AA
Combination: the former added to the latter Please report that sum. 23.3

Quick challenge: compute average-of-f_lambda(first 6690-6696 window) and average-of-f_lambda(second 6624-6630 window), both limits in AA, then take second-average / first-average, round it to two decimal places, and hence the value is 1.05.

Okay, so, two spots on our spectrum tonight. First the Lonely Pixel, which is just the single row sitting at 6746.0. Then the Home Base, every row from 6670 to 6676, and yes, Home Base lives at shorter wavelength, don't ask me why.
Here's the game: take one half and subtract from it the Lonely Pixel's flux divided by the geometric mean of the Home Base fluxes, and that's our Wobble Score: -0.476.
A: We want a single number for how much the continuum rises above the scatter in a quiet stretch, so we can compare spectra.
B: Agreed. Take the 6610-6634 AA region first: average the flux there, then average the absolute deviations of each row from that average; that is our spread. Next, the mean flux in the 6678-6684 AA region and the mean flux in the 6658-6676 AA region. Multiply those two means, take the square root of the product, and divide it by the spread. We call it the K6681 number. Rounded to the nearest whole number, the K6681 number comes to 91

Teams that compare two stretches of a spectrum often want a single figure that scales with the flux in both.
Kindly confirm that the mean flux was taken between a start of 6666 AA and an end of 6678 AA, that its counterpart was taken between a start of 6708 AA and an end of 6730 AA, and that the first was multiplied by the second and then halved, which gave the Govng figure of 63.6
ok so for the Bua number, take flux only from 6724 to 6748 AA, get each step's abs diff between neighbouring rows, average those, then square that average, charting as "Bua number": 0.020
